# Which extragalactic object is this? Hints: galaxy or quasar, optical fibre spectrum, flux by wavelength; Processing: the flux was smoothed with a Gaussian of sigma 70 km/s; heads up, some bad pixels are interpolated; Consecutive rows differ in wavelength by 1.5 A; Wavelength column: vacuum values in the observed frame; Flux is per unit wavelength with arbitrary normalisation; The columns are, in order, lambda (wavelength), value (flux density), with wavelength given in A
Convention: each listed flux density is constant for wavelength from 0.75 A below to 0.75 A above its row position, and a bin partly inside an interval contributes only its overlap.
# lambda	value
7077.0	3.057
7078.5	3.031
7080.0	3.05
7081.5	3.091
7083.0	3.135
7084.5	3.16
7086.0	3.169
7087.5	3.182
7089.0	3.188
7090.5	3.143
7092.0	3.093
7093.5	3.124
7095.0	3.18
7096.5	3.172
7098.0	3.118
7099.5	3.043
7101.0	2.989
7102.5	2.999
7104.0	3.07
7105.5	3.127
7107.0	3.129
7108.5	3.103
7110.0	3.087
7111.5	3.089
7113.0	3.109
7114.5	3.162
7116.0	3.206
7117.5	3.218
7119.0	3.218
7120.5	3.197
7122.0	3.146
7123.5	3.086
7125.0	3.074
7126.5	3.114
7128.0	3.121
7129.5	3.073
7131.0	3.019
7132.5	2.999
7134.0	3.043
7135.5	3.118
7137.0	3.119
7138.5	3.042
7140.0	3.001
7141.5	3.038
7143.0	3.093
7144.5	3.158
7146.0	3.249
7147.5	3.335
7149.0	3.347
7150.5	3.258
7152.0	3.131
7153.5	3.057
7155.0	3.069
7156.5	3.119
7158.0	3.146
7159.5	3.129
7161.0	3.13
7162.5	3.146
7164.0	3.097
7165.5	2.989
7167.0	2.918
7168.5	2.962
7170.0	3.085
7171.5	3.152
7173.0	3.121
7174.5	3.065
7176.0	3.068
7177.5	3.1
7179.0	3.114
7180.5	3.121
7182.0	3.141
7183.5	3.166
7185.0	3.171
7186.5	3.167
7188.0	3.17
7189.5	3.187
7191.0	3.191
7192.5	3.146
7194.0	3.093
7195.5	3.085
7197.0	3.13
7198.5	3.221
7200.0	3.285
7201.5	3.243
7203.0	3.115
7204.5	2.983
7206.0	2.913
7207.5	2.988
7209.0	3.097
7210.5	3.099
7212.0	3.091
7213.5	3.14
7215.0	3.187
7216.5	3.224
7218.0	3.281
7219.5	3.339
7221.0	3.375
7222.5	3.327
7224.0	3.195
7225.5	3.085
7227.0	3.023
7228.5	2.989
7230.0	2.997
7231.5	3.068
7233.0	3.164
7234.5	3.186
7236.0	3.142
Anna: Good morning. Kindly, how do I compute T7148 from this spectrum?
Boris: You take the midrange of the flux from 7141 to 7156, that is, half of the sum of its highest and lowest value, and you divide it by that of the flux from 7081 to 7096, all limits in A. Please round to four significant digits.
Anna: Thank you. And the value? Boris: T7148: 1.017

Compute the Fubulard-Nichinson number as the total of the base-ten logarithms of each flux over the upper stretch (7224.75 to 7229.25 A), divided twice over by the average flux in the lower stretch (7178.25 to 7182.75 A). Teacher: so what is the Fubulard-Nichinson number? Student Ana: 0.148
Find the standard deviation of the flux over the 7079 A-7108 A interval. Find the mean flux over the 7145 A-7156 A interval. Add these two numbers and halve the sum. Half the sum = 1.63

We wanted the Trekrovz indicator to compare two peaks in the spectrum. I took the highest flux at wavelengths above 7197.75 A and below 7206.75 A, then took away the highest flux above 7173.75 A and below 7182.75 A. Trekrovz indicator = 0.14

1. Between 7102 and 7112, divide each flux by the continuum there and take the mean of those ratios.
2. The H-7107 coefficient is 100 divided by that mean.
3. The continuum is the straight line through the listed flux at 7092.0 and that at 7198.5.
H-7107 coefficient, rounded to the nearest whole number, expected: 101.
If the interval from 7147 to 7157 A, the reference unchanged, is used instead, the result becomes 99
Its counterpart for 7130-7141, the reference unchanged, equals 103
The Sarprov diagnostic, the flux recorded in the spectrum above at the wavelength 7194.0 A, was 3.093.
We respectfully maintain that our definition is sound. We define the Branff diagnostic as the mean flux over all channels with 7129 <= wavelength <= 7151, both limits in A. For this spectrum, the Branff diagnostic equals 3.13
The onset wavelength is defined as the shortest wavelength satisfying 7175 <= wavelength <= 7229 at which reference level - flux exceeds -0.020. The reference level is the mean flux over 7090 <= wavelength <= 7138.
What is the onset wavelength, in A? 7176.0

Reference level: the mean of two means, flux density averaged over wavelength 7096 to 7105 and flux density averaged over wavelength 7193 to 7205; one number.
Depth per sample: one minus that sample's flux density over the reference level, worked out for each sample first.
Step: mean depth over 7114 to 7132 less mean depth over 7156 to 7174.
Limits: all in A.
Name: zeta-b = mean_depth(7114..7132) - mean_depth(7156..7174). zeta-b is -0.017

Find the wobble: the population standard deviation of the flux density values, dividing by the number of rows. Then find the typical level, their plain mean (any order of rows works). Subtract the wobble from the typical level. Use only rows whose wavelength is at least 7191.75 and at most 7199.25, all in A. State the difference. 3.09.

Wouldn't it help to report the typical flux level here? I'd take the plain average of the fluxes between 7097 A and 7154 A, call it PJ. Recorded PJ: 3.12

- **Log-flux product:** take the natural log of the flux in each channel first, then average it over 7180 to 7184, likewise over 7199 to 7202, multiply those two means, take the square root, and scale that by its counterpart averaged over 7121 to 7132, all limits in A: 1.313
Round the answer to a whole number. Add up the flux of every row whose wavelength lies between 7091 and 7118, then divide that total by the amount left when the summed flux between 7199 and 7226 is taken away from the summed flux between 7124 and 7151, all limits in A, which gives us -73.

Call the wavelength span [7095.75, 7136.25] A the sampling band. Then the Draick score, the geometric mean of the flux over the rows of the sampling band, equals 3.10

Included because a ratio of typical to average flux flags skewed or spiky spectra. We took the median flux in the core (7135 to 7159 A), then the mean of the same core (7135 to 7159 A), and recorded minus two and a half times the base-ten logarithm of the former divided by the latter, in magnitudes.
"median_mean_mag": 0.008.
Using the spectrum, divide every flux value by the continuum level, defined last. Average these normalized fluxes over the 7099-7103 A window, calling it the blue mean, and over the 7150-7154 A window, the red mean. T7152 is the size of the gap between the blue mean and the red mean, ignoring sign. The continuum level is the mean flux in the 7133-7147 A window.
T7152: 0.0447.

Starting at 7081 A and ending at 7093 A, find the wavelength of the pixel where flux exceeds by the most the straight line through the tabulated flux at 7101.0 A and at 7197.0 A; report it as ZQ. 7089.0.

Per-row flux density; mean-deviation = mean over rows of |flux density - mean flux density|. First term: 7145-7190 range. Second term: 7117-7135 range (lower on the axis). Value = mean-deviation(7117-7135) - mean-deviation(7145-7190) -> -0.003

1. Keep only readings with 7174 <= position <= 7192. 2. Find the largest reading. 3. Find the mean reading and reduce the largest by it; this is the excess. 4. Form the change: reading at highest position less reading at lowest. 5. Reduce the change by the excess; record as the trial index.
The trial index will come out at 0.07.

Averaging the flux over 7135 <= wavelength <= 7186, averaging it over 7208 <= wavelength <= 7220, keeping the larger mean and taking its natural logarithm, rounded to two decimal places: 1.16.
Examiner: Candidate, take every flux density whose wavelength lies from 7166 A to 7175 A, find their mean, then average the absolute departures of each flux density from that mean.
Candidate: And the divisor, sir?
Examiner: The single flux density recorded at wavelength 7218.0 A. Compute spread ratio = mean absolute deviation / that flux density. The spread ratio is 0.022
